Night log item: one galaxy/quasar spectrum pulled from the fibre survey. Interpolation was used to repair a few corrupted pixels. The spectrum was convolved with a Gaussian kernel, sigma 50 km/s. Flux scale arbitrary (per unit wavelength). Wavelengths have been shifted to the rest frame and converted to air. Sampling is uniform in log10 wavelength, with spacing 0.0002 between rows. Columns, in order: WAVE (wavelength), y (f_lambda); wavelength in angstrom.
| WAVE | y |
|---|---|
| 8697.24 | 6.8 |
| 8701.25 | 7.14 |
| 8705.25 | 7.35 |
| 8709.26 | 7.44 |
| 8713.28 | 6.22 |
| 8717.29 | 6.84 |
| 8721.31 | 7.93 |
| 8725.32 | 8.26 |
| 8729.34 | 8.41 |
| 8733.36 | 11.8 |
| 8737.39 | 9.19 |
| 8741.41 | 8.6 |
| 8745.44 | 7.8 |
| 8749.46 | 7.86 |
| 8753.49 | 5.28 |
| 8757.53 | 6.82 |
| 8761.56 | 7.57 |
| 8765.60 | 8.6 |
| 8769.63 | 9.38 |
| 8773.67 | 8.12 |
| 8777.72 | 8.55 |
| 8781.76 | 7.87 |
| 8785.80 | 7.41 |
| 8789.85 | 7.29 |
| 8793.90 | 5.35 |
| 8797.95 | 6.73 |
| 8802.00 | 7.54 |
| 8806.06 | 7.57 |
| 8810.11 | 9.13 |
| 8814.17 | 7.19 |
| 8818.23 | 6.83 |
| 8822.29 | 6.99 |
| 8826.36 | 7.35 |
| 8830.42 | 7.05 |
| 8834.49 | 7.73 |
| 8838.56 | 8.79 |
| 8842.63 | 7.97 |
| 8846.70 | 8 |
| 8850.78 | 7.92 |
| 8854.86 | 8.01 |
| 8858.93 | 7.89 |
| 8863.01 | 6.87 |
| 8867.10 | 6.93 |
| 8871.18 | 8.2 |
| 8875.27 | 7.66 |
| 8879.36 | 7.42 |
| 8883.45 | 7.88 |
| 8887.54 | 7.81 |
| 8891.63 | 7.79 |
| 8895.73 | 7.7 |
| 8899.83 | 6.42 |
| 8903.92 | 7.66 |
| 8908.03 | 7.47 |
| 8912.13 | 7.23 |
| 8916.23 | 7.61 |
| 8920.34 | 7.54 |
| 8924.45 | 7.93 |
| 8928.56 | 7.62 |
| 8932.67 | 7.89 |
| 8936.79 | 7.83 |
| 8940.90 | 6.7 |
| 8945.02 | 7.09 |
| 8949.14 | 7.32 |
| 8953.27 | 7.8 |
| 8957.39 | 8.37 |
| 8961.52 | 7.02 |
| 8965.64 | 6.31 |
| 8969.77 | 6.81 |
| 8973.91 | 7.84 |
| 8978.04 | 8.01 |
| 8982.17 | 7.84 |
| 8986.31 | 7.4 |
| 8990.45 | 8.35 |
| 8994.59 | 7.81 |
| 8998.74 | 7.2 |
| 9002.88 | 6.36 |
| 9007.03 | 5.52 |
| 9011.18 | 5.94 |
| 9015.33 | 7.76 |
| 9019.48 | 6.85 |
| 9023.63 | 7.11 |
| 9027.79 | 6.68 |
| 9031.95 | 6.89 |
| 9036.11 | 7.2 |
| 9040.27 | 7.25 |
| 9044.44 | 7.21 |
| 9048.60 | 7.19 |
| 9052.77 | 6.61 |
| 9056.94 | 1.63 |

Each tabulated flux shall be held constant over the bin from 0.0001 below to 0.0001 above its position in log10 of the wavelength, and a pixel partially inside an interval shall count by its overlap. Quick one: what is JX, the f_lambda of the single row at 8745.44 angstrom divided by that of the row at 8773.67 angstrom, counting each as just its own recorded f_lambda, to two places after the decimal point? 0.96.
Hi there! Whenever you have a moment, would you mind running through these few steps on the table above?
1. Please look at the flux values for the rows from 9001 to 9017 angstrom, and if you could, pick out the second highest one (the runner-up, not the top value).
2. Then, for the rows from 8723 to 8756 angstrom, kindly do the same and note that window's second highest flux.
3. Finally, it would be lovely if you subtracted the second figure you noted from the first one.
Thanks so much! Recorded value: -2.8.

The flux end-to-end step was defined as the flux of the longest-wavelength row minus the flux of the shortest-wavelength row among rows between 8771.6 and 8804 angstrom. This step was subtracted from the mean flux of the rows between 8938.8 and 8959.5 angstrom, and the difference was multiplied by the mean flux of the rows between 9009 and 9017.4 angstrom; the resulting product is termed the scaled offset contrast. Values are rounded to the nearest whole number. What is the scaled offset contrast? 55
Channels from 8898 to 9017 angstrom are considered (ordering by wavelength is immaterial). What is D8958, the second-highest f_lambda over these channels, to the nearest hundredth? 8.35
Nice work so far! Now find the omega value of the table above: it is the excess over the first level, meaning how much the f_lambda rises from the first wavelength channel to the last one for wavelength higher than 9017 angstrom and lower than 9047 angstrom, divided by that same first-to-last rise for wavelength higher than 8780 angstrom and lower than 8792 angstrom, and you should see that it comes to -0.6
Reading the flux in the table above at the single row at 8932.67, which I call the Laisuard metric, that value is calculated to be 7.89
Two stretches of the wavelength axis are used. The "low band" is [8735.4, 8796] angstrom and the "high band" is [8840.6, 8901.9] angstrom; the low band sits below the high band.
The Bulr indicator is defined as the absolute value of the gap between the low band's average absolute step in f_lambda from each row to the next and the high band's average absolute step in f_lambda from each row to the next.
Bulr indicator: 0.5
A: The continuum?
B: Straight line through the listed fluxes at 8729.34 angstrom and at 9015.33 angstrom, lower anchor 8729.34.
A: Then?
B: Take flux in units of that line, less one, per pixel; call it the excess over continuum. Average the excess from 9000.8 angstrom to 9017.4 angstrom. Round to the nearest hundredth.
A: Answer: -0.18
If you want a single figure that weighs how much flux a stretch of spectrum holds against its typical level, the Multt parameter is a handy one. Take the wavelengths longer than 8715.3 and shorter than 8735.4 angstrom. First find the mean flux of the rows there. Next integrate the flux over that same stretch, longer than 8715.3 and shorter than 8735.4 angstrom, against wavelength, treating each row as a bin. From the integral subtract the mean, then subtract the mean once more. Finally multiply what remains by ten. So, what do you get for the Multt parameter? 1565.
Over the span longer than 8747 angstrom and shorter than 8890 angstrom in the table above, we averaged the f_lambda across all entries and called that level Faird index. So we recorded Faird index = 7.59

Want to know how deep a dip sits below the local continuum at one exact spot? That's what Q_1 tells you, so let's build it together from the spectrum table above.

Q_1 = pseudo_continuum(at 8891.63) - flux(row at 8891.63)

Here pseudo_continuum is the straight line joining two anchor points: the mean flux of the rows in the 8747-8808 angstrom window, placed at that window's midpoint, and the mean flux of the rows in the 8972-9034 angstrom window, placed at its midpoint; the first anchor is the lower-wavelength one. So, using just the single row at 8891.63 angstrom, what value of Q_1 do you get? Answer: -0.48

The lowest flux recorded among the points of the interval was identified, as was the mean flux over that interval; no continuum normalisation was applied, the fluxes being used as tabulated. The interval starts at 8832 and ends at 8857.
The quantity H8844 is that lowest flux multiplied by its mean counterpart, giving 62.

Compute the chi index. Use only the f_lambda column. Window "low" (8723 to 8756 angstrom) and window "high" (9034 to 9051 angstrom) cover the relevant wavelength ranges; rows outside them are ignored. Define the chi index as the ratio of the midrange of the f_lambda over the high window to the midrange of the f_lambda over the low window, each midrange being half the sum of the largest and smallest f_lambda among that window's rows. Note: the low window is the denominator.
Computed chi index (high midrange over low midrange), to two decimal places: 0.85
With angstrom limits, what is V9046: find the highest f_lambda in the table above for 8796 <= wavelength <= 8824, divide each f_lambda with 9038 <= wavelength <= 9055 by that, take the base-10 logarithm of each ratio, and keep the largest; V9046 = -0.10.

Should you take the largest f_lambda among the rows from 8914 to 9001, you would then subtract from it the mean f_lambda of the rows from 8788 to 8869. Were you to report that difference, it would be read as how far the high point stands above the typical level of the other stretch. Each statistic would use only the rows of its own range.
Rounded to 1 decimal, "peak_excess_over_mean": 0.9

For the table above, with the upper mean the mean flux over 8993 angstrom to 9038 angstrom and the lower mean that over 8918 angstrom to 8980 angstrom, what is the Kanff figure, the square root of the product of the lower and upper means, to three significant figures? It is 7.15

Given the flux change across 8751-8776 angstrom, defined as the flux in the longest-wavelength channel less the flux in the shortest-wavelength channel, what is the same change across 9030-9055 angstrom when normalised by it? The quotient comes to -0.10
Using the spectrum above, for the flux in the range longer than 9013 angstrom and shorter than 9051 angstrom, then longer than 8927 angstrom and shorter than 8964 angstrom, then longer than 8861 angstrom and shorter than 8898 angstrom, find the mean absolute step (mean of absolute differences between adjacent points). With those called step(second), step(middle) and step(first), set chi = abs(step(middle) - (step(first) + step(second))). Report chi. 0.1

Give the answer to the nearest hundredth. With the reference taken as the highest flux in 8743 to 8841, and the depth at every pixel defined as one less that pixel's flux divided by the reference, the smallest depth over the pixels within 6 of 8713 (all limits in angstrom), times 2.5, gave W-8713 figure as 0.52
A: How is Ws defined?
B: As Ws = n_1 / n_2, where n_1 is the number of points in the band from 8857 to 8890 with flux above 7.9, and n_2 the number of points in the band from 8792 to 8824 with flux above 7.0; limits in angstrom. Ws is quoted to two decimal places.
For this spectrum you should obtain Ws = 0.25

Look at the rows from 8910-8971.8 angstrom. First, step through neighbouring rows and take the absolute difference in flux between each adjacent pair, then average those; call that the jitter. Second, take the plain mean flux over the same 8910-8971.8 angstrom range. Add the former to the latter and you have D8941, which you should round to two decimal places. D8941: 7.89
